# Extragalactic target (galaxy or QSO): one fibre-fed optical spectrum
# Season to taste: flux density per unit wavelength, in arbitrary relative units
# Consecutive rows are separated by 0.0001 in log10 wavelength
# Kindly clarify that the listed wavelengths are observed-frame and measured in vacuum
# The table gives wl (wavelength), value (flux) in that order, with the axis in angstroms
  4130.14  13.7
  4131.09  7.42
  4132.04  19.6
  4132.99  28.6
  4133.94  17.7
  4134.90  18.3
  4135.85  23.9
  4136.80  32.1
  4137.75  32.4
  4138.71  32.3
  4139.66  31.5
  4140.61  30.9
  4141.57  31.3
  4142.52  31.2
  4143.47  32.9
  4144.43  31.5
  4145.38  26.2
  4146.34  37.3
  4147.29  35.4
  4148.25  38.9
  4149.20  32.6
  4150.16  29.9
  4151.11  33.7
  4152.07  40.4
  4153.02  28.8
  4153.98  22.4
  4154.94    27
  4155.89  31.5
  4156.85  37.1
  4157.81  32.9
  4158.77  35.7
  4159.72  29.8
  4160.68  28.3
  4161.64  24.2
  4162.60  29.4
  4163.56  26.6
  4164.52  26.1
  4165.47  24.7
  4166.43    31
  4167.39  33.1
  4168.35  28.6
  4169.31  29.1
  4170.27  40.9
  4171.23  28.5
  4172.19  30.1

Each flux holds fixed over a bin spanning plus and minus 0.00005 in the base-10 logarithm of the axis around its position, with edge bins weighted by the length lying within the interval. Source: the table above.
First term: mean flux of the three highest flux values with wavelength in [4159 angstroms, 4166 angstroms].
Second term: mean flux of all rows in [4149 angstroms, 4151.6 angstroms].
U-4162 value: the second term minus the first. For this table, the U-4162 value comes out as 3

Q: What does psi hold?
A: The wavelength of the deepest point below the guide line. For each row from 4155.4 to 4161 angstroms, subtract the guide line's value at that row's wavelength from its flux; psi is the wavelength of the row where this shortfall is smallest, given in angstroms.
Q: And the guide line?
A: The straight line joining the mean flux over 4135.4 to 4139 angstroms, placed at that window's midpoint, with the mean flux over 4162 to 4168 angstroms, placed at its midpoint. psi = 4160.68 angstroms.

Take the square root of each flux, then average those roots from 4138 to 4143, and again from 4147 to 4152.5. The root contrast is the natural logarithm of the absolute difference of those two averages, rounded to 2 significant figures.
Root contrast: -1.2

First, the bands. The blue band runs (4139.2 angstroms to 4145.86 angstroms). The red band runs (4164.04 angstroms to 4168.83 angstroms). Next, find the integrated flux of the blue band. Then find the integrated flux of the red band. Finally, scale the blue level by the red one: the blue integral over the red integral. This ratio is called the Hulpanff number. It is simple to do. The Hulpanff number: 1.5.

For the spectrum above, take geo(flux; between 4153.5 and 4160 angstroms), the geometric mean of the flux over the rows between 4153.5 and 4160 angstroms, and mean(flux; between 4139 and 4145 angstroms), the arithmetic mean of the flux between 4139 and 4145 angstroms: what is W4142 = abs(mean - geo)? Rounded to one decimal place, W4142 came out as 1.0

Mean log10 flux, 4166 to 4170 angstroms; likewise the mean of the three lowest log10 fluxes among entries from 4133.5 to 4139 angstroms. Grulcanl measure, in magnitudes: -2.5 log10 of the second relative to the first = 0.15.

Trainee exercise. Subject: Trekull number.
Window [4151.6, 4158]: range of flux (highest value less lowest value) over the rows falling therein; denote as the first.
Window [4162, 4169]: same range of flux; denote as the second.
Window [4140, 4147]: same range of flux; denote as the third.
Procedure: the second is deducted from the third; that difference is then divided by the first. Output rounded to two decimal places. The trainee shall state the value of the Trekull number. 0.15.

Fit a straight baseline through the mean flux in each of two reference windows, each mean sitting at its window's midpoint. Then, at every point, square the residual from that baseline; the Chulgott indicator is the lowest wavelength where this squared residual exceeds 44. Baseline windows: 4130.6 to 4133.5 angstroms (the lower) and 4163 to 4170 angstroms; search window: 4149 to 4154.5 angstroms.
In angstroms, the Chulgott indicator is 4149.20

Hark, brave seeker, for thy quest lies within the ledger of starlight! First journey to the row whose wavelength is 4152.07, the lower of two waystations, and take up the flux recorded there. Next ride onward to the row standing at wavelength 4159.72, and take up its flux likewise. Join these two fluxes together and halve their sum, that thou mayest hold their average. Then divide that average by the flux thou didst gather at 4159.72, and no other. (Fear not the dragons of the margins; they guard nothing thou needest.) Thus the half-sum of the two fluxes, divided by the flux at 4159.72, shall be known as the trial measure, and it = 1.18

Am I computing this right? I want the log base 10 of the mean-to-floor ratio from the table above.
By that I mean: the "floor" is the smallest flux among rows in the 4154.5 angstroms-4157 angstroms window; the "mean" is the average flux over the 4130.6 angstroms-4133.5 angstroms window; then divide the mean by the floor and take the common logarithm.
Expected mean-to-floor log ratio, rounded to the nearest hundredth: -0.16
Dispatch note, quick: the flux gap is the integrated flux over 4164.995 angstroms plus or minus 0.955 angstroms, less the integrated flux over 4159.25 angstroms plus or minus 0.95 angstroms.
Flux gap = -14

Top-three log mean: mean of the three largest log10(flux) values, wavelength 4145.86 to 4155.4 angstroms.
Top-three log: 1.59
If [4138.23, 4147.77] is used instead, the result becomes 1.55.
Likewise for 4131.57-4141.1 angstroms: 1.51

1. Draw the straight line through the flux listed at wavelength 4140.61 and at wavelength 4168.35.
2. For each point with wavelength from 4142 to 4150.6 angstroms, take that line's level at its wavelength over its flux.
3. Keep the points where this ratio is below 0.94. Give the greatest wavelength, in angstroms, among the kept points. 4149.20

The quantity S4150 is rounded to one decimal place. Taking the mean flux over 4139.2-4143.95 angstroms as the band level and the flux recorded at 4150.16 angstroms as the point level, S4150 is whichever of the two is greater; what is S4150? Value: 31.6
